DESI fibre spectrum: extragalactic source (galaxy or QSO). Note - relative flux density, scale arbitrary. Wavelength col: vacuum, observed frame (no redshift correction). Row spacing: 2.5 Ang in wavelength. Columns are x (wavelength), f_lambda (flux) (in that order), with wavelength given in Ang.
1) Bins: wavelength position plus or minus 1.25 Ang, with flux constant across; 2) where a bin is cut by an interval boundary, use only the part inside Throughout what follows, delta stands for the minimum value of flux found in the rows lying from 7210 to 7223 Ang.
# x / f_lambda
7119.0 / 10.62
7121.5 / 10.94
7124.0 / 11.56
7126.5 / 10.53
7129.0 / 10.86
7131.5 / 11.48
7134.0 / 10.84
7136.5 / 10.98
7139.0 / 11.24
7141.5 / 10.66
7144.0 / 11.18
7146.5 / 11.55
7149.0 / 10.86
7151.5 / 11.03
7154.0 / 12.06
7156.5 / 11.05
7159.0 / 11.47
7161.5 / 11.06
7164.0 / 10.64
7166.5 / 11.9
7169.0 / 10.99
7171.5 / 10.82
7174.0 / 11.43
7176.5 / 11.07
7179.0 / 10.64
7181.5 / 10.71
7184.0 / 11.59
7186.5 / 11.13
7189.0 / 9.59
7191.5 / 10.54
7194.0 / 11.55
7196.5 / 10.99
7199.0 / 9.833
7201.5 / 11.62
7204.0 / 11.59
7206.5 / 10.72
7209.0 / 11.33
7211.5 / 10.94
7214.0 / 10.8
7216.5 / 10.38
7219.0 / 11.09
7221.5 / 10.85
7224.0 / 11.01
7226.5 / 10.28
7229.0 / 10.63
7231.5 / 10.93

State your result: 10.38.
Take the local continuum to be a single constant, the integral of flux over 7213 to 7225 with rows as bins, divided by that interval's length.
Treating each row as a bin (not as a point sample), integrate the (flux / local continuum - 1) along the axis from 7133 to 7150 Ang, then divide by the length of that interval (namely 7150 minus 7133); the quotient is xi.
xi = 0.021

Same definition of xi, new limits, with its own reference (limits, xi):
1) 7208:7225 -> 0.008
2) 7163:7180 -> 0.024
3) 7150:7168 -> 0.045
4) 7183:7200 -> -0.007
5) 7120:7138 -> 0.019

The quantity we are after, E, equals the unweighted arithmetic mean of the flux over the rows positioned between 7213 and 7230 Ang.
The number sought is 10.7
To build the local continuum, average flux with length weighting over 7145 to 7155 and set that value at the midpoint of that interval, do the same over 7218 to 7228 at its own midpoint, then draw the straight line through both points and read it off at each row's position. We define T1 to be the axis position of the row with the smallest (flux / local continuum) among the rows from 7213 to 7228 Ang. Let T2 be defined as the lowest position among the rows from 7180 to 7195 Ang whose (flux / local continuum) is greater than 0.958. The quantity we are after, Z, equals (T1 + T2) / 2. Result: 7204.0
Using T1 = 7226.5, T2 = 7181.5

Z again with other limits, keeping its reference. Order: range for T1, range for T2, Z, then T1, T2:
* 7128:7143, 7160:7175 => 7151.5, 7141.5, 7161.5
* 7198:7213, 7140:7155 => 7171.5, 7199.0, 7144.0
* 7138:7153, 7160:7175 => 7151.5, 7141.5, 7161.5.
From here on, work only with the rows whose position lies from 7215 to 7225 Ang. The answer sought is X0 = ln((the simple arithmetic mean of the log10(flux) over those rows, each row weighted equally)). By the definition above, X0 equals 0.034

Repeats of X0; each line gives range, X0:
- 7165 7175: 0.051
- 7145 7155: 0.054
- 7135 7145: 0.041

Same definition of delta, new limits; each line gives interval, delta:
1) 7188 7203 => 9.59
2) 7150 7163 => 11.03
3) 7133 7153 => 10.66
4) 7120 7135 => 10.53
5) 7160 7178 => 10.64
